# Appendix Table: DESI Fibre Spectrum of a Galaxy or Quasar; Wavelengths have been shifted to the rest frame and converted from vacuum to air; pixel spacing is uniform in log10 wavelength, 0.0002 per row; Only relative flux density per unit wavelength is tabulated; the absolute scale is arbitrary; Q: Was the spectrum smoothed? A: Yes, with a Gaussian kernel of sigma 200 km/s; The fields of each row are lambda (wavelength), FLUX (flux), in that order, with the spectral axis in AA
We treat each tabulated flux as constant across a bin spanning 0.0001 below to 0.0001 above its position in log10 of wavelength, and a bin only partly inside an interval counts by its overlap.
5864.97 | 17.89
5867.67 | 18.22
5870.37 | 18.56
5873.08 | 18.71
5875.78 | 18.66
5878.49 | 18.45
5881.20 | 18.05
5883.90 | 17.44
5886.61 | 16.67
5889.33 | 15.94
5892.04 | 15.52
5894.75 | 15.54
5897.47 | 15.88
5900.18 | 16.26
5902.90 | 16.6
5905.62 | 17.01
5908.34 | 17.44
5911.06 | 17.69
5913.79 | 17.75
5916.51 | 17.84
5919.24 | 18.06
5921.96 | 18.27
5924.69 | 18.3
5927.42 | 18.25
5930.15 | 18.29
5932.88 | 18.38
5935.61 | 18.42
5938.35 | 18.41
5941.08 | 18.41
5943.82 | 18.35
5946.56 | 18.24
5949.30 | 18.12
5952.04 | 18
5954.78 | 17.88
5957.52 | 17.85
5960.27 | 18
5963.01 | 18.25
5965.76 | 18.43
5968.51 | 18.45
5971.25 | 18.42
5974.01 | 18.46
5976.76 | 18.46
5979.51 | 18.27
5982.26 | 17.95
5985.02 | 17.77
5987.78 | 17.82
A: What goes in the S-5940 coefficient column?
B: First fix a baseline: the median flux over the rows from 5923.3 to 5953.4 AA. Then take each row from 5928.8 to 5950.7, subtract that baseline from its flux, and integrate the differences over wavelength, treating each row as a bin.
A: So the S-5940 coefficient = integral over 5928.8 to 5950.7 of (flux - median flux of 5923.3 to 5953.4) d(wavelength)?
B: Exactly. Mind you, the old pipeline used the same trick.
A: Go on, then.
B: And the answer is 1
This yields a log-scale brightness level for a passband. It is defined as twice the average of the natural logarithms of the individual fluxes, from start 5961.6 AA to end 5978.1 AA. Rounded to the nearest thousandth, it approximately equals 5.826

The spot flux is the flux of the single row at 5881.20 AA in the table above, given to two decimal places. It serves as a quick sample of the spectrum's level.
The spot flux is 18.05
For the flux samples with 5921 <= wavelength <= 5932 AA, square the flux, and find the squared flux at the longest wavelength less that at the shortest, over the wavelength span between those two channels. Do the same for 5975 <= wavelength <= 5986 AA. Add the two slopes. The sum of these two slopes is -2.9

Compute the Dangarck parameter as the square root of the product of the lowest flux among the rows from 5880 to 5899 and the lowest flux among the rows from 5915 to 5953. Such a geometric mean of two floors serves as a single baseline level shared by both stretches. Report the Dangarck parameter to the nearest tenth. 16.6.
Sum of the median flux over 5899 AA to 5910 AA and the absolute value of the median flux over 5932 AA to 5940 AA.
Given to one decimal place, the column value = 35.2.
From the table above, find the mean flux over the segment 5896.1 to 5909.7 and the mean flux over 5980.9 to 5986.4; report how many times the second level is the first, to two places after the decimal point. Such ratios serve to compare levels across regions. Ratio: 1.07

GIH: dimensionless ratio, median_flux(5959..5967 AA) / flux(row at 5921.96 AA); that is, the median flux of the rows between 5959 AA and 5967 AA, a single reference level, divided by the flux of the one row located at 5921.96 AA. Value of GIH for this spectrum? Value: 0.999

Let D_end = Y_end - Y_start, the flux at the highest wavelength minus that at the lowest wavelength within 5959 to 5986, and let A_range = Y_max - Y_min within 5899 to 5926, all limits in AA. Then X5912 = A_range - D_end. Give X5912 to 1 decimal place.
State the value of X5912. 2.3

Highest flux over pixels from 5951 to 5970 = 18.45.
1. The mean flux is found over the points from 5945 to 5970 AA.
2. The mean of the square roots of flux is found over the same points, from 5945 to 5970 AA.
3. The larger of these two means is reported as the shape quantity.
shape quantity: 18.1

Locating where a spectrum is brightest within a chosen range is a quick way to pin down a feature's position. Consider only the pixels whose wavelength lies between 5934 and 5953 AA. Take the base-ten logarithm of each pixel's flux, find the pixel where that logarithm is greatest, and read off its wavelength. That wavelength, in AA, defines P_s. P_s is 5935.61 AA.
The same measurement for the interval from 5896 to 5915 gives 5913.79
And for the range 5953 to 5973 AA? 5968.51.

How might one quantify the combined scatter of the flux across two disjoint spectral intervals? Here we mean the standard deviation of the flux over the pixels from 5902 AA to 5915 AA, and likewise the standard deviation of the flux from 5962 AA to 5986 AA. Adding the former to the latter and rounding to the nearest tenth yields 0.7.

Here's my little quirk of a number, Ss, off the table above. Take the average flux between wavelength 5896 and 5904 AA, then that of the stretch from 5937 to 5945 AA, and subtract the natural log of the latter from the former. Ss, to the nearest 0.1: 13.3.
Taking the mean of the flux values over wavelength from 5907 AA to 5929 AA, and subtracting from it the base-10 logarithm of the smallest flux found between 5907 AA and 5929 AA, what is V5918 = 16.7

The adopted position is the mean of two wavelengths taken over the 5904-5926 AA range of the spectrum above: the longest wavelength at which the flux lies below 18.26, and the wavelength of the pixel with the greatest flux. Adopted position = 5922.0 AA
